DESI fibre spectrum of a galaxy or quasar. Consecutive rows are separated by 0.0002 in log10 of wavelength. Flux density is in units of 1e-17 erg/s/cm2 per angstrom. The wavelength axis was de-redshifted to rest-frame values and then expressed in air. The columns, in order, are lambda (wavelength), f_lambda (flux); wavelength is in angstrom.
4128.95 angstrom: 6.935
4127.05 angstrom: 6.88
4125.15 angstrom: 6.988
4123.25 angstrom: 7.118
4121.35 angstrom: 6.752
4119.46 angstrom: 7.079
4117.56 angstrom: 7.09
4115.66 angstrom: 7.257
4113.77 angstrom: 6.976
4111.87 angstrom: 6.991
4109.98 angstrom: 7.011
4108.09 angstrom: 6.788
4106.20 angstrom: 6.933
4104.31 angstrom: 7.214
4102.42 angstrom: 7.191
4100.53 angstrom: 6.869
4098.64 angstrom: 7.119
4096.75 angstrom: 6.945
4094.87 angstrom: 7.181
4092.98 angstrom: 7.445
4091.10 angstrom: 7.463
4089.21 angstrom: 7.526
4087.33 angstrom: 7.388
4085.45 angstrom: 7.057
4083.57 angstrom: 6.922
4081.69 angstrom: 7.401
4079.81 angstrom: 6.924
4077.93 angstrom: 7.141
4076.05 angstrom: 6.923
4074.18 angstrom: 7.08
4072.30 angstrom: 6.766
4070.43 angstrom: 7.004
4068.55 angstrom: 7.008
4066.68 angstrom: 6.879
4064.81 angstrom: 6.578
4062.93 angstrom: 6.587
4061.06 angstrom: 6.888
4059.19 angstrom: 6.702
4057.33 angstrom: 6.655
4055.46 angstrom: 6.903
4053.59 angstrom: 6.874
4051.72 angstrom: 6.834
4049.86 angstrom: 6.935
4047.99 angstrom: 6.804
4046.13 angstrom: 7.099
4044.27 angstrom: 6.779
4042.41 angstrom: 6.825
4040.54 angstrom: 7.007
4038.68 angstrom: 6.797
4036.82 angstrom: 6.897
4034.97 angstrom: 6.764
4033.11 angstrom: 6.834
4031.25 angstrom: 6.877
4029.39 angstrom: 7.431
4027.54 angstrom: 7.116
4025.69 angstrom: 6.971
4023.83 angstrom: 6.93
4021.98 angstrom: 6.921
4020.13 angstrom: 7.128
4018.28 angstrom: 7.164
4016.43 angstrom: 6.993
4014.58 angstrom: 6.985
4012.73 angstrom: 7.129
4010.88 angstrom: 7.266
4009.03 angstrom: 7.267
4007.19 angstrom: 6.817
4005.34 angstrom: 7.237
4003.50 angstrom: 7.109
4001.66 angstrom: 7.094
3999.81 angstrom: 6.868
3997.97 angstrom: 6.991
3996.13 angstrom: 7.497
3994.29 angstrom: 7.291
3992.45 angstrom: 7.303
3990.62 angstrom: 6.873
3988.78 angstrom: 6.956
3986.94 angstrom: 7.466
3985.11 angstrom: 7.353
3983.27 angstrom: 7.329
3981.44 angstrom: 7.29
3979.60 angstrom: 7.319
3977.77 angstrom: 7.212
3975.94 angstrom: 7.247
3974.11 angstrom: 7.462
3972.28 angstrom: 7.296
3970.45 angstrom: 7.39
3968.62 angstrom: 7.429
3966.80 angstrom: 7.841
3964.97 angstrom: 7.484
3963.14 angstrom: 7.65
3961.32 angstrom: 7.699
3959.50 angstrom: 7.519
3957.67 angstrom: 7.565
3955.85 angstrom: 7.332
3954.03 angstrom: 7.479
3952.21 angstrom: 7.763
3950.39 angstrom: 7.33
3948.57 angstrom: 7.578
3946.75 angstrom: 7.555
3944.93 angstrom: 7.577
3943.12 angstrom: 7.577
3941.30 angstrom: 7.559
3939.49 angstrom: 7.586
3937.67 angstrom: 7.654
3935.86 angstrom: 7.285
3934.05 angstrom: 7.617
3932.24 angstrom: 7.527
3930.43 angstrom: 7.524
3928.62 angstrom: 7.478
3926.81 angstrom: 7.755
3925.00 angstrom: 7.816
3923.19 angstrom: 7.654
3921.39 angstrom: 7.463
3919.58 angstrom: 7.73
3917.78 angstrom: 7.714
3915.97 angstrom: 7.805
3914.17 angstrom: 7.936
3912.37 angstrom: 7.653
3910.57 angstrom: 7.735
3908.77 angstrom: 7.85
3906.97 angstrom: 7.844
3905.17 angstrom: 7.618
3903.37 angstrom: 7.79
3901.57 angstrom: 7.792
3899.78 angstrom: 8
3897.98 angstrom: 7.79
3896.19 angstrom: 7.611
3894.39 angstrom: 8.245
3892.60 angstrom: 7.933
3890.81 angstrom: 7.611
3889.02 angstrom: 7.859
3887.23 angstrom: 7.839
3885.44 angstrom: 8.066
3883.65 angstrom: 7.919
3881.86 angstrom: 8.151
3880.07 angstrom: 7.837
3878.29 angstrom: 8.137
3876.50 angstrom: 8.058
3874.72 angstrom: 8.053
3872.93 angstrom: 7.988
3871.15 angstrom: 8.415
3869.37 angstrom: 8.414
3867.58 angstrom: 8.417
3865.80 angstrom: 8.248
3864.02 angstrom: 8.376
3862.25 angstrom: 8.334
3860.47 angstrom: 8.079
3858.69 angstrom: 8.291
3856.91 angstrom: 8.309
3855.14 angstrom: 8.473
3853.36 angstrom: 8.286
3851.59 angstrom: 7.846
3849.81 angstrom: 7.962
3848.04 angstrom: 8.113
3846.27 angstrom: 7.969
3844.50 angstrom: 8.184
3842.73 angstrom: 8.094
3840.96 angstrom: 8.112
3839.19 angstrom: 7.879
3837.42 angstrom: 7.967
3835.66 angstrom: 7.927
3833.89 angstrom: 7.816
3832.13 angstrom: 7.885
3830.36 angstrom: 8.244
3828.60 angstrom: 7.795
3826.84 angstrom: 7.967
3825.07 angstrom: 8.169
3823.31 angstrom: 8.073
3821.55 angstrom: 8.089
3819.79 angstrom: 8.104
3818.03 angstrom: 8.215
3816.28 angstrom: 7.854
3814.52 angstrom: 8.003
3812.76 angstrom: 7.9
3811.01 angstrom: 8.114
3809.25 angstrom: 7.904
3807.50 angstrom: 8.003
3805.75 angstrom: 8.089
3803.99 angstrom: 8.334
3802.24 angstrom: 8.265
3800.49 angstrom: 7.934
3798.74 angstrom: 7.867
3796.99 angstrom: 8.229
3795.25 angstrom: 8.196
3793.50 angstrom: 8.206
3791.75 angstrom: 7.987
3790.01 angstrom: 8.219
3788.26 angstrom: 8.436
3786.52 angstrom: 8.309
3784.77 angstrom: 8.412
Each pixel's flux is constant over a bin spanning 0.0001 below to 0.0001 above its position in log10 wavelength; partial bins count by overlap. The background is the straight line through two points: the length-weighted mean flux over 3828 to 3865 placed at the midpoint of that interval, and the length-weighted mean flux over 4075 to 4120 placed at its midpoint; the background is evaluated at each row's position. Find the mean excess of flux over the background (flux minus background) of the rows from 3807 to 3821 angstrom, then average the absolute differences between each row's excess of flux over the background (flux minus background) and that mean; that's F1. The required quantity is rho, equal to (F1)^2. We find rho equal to 0.011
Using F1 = 0.107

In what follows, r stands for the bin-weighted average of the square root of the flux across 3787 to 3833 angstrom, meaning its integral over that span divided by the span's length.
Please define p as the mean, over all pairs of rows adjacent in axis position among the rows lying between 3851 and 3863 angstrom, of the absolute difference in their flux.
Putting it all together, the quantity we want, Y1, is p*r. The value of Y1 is 0.60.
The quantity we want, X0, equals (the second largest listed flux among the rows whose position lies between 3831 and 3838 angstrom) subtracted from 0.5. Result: -7.4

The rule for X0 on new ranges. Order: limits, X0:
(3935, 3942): -7.1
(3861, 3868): -7.9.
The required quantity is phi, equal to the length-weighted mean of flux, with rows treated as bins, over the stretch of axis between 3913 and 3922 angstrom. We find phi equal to 7.73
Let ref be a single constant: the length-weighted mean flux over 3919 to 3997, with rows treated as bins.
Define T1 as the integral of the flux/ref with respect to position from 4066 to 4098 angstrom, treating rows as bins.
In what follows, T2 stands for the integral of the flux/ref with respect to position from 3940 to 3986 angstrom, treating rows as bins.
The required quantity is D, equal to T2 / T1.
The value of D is 1.5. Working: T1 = 31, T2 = 46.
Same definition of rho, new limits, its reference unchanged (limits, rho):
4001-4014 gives 0.014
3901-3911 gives 0.003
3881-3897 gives 0.026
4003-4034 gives 0.018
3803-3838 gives 0.013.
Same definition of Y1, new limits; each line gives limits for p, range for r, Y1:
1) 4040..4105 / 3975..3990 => 0.51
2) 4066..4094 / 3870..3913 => 0.59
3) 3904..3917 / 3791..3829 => 0.40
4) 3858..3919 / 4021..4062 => 0.47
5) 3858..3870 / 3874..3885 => 0.38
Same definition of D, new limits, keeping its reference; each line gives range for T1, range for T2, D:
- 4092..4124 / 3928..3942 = 0.5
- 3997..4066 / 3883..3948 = 1.0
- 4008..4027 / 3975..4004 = 1.6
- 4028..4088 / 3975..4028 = 0.9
